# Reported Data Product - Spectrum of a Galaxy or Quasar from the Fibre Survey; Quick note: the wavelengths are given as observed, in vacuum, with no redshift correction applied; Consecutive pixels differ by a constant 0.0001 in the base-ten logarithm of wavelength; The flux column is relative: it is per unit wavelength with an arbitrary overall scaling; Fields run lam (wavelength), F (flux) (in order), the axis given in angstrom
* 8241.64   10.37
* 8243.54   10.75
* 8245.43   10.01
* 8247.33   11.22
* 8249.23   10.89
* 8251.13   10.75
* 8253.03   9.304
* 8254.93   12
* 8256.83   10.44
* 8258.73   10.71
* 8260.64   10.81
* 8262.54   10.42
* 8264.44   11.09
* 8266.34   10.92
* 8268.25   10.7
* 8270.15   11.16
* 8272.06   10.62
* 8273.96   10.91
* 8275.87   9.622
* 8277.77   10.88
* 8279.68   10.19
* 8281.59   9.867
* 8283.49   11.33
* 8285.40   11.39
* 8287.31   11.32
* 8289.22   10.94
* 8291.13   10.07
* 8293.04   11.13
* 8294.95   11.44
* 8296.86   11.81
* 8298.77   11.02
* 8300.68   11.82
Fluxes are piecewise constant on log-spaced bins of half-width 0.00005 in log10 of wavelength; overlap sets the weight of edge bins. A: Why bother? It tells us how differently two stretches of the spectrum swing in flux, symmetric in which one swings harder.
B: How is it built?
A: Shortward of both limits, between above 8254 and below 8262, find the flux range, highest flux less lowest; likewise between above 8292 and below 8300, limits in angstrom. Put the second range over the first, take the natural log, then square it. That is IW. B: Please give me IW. 0.46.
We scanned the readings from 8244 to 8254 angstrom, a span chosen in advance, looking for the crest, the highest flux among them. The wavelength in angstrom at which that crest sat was 8247.33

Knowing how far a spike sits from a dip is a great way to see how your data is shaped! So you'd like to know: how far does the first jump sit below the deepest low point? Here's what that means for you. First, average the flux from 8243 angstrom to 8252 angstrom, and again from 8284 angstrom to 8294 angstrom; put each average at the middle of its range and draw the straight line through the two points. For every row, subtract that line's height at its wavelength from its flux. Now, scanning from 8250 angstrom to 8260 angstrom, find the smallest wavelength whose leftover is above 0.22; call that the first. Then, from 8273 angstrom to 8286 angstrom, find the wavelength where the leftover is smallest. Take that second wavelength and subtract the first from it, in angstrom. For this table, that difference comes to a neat 20.9 angstrom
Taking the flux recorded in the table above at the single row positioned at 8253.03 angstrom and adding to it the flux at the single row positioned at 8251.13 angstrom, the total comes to 20.1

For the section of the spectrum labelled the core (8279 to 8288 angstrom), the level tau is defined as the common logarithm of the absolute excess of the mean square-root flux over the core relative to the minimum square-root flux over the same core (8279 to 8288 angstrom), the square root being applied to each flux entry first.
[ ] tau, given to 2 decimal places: -0.83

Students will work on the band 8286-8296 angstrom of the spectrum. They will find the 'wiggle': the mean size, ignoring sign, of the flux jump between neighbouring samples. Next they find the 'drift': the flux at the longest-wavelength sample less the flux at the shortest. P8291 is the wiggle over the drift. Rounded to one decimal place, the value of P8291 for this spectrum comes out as 5.5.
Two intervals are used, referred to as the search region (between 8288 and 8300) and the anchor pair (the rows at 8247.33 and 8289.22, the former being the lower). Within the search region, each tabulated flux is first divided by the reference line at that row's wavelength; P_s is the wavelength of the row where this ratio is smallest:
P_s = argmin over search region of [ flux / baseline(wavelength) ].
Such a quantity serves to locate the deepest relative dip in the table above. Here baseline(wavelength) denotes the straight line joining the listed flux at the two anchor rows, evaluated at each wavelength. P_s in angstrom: 8291.13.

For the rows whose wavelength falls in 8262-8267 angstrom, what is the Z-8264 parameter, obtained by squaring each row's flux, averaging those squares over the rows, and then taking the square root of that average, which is 10.8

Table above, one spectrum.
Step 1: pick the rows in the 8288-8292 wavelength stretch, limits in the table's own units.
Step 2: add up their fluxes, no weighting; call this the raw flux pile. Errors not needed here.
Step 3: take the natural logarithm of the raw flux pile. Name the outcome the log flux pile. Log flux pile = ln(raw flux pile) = 3.045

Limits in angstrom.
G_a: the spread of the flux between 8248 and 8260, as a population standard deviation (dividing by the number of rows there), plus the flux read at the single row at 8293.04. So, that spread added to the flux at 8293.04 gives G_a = 11.9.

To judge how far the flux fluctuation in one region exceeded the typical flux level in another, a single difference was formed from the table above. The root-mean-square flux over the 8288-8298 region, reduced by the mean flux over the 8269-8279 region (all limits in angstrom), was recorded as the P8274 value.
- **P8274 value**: 0.5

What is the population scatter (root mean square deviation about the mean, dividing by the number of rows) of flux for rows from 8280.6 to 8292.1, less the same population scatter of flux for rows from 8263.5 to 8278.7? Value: 0.17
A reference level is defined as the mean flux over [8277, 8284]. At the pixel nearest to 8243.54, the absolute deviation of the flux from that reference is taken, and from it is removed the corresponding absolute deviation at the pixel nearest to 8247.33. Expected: -0.47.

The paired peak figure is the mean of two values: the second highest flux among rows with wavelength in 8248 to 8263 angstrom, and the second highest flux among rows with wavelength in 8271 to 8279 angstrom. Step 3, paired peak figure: 10.9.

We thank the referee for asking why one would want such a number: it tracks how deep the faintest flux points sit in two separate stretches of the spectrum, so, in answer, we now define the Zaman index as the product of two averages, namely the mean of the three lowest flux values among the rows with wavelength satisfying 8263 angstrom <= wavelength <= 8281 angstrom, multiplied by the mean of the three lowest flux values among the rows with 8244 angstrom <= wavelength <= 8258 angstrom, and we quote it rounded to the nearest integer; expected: 101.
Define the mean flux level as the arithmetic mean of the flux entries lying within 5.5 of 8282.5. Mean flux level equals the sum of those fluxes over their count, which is 10.8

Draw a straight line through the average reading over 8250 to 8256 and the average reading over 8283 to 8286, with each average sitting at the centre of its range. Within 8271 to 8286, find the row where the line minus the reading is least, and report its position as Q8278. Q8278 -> 8285.40 angstrom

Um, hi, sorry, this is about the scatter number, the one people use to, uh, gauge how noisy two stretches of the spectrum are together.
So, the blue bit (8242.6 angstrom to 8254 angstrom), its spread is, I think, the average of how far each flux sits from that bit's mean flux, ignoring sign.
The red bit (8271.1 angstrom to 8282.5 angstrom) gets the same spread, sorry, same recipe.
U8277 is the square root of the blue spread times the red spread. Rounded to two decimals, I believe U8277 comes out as 0.50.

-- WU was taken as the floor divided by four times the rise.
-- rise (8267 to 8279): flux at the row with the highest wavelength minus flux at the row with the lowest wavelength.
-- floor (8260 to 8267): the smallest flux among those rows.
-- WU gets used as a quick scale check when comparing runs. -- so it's 14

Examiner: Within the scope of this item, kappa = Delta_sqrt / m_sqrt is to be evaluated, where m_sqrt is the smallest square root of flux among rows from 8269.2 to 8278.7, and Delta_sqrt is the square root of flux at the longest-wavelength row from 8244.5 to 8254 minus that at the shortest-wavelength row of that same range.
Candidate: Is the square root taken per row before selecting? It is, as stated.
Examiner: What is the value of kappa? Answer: -0.037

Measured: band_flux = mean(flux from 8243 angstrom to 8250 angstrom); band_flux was 10.7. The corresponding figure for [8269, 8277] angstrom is 10.6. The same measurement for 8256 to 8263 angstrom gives 10.6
